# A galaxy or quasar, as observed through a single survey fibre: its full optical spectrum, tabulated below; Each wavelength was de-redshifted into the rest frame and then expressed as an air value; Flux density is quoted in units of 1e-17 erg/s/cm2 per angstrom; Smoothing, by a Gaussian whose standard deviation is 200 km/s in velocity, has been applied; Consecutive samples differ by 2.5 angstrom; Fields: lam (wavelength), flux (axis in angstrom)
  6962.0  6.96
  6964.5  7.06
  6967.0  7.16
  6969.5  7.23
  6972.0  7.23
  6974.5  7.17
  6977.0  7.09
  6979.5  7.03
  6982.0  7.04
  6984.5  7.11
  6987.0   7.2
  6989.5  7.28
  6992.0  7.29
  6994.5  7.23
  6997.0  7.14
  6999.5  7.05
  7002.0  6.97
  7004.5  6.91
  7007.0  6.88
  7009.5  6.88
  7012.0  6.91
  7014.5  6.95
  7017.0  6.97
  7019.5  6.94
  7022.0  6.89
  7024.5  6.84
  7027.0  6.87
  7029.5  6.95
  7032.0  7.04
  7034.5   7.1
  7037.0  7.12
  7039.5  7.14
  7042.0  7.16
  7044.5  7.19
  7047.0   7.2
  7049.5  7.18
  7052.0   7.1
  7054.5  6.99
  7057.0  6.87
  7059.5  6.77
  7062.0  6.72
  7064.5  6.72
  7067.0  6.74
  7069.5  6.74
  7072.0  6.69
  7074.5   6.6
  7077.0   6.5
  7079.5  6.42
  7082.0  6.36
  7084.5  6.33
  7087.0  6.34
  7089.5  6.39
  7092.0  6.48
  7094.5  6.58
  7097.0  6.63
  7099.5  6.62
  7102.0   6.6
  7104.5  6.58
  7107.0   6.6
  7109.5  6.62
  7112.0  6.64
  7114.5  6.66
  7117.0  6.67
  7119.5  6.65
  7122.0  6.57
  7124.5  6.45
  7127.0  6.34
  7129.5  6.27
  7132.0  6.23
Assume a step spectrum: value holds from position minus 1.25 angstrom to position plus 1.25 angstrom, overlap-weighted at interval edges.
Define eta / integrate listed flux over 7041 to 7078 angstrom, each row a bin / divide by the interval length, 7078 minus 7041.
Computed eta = 6.9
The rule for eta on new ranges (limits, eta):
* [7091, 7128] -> 6.6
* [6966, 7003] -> 7.1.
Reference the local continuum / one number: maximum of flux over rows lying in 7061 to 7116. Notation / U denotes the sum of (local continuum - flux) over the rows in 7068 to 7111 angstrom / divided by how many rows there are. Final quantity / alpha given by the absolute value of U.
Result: 0.21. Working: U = 0.21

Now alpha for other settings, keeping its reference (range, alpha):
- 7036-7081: 0.14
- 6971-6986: 0.37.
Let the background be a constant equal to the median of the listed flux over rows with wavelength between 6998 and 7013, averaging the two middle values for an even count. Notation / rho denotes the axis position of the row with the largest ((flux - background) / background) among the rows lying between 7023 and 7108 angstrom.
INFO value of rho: 7047.0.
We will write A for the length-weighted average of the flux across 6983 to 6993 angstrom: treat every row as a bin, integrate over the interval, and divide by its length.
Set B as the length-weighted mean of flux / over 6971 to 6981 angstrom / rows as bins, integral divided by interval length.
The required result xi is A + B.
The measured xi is 14.3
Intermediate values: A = 7.21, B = 7.1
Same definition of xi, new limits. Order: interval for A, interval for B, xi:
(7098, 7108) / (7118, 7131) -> 13.1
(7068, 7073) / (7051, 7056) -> 13.8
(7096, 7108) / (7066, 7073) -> 13.3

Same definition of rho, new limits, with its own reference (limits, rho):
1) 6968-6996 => 6992.0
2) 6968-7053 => 6992.0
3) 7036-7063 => 7047.0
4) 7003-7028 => 7017.0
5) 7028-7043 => 7042.0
